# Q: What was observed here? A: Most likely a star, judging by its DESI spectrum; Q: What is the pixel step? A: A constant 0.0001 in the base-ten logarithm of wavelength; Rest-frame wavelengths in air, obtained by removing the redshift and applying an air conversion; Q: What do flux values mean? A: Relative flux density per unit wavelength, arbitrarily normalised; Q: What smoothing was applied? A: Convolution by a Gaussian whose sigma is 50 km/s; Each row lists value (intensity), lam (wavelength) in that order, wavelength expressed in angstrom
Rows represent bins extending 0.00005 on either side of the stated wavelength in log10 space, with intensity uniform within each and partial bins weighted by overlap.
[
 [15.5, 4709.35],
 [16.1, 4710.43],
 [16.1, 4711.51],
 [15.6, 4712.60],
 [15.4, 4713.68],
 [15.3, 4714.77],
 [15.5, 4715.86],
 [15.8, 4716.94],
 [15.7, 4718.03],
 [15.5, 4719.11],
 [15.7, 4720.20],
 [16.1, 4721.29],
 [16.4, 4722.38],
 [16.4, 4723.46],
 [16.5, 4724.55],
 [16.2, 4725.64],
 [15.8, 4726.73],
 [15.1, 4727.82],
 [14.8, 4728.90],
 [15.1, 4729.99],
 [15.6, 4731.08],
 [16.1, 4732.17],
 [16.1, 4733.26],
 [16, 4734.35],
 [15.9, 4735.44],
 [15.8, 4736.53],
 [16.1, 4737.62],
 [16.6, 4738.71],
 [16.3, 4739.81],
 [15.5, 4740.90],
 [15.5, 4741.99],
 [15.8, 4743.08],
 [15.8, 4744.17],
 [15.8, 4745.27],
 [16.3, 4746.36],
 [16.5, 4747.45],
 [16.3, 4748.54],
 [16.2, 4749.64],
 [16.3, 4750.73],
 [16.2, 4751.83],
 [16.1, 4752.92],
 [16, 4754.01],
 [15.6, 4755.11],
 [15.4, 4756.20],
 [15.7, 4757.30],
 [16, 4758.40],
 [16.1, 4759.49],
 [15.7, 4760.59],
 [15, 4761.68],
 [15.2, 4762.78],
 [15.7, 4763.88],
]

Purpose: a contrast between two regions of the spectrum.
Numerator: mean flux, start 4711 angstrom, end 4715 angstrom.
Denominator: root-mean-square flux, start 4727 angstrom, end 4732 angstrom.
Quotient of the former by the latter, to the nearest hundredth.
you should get 1.03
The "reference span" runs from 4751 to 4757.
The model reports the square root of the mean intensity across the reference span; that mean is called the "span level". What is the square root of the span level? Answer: 3.98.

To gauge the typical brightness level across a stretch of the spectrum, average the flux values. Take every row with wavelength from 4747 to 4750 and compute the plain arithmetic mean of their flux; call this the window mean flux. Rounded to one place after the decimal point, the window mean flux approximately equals 16.3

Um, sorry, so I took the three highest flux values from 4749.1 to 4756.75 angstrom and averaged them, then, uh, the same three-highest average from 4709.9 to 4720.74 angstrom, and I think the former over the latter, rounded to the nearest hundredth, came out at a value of 1.01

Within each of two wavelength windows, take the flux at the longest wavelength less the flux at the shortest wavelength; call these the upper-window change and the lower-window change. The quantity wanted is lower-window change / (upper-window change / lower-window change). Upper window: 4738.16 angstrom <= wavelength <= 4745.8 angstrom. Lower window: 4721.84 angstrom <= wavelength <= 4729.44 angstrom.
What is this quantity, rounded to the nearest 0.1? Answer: -3.2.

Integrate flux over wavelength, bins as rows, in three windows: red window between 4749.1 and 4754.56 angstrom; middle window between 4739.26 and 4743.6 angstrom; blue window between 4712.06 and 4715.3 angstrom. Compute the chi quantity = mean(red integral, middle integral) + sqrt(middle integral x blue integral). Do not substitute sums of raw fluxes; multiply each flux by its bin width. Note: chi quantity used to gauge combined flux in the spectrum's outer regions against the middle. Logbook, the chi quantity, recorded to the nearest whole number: 137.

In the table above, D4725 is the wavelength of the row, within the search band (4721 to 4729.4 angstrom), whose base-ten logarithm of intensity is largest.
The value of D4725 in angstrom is 4724.55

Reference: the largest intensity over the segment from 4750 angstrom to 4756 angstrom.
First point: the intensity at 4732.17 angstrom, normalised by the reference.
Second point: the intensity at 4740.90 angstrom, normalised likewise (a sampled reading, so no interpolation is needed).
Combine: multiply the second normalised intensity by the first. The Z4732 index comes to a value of 0.939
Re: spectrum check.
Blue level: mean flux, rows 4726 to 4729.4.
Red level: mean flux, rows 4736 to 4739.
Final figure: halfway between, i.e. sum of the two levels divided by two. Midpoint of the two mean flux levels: 15.7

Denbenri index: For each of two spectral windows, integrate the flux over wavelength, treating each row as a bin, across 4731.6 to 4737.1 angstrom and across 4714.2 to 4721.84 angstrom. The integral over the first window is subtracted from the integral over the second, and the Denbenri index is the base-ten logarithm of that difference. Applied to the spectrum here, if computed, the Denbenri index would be 1.50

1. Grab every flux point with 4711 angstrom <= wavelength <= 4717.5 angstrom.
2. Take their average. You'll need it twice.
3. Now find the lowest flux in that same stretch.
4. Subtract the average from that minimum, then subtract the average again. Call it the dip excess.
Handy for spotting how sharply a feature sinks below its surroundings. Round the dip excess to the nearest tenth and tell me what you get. -15.9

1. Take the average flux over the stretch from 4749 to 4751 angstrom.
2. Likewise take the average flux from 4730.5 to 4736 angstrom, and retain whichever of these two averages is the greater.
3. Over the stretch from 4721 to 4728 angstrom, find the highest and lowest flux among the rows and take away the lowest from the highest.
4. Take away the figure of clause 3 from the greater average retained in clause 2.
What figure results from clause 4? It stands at 14.8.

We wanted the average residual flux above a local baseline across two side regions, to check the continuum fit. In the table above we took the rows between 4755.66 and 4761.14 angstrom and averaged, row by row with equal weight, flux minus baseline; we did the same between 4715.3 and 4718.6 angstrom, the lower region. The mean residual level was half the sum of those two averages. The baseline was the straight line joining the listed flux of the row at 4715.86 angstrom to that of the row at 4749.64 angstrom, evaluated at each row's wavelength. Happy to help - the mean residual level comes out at -0.2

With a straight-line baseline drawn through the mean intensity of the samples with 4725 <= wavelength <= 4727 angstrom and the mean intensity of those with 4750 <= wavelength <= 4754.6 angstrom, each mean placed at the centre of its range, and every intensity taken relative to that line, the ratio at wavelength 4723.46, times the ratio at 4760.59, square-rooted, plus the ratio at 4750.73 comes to 2.01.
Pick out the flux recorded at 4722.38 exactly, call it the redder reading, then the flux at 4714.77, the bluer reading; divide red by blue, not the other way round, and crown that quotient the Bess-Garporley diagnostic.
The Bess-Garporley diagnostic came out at 1.07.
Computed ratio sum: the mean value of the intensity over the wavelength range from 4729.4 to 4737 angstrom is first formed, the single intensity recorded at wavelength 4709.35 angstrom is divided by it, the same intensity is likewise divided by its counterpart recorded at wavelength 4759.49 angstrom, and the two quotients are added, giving 1.94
